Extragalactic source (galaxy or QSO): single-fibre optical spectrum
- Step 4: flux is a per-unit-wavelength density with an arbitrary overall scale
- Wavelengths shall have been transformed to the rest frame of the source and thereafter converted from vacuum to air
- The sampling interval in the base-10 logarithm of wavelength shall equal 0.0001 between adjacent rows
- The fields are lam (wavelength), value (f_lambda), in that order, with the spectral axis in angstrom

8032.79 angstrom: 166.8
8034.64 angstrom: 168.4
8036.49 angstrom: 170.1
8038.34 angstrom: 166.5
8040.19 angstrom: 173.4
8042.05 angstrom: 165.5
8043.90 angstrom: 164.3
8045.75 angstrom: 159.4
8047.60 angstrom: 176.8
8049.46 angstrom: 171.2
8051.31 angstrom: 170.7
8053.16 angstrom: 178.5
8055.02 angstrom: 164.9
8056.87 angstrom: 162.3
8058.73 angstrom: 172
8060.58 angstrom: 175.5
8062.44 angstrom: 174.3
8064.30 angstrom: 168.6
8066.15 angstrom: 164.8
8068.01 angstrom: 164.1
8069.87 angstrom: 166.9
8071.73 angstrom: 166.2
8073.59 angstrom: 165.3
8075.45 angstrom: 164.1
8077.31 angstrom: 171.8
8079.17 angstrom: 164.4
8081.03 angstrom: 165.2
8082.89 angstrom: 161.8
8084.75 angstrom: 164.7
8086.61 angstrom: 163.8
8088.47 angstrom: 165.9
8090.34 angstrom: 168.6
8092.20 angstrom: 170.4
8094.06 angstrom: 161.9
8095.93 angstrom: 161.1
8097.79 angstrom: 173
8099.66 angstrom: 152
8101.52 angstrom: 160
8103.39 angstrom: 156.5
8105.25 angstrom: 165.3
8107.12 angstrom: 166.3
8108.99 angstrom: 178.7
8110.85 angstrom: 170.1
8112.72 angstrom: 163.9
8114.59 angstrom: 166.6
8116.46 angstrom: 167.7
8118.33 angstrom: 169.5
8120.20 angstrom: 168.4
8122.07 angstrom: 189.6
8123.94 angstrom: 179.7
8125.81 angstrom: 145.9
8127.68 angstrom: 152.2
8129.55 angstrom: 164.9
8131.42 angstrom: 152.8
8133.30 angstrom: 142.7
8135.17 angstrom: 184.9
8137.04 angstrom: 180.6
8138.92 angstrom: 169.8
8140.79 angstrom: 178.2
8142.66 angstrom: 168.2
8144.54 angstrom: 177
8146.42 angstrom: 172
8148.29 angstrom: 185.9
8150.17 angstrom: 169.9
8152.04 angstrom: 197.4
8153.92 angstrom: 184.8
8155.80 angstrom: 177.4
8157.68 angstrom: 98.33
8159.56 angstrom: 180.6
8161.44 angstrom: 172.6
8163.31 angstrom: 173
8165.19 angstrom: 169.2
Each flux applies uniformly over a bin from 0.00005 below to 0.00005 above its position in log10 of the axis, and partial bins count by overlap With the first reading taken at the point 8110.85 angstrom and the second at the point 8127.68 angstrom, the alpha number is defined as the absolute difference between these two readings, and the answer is 18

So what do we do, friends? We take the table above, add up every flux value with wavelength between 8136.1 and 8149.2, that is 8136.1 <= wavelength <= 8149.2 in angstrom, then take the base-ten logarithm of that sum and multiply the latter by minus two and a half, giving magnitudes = -7.7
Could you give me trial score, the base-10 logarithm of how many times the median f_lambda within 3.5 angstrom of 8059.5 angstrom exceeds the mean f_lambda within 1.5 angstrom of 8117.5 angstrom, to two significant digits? 0.012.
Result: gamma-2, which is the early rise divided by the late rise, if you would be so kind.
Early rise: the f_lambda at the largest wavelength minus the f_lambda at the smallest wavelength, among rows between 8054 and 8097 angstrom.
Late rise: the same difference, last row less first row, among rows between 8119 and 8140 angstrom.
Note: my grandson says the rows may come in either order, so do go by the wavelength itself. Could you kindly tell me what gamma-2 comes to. -2.7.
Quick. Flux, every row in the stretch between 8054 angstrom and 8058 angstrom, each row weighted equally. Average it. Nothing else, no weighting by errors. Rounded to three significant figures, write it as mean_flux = 164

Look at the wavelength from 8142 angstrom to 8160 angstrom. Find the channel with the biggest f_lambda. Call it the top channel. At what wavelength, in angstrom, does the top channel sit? 8152.04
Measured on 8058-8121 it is 8108.99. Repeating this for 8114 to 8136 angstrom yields 8122.07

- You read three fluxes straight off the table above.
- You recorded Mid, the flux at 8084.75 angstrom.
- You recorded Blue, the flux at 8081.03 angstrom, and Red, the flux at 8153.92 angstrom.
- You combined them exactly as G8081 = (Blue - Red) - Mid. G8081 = -184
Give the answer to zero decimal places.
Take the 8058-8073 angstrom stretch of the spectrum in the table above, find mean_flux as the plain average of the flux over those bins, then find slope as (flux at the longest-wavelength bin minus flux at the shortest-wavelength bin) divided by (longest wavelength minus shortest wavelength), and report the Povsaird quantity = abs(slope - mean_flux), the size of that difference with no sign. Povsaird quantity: 169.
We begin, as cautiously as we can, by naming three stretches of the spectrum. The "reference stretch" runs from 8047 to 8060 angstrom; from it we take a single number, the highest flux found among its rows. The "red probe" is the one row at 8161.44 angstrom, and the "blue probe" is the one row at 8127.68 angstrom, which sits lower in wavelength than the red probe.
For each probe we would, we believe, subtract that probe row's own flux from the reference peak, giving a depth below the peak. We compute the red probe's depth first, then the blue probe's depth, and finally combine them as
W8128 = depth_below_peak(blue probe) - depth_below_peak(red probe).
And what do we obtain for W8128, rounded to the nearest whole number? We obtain 20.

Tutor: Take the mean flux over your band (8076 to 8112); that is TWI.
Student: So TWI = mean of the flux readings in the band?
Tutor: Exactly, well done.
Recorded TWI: 165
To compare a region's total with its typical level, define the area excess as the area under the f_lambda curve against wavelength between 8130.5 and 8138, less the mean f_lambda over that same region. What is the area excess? 1073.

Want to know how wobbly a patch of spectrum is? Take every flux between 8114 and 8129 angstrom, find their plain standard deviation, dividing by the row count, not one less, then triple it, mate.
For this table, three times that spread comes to 39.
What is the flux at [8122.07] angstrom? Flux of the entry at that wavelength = 189.6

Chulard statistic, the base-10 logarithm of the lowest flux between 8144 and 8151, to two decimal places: 2.23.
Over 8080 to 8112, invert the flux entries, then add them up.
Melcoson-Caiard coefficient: 0.103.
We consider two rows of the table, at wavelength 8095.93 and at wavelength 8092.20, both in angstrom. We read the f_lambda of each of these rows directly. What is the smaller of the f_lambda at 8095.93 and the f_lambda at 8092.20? 161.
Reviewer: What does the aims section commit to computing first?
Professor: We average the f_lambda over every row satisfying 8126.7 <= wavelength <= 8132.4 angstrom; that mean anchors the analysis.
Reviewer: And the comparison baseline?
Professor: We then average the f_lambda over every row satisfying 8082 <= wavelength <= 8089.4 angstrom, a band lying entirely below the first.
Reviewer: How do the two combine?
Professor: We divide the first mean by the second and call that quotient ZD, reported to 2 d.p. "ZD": 0.95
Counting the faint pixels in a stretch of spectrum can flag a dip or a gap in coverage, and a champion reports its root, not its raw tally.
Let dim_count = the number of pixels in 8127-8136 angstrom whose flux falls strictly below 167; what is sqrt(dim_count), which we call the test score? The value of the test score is 2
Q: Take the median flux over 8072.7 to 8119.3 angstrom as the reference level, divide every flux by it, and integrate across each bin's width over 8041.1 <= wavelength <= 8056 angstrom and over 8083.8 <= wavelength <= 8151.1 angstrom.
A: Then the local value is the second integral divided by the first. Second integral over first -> 4.5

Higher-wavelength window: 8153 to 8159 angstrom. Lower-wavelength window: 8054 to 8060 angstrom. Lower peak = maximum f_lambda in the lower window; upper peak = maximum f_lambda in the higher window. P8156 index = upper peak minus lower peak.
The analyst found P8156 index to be 13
